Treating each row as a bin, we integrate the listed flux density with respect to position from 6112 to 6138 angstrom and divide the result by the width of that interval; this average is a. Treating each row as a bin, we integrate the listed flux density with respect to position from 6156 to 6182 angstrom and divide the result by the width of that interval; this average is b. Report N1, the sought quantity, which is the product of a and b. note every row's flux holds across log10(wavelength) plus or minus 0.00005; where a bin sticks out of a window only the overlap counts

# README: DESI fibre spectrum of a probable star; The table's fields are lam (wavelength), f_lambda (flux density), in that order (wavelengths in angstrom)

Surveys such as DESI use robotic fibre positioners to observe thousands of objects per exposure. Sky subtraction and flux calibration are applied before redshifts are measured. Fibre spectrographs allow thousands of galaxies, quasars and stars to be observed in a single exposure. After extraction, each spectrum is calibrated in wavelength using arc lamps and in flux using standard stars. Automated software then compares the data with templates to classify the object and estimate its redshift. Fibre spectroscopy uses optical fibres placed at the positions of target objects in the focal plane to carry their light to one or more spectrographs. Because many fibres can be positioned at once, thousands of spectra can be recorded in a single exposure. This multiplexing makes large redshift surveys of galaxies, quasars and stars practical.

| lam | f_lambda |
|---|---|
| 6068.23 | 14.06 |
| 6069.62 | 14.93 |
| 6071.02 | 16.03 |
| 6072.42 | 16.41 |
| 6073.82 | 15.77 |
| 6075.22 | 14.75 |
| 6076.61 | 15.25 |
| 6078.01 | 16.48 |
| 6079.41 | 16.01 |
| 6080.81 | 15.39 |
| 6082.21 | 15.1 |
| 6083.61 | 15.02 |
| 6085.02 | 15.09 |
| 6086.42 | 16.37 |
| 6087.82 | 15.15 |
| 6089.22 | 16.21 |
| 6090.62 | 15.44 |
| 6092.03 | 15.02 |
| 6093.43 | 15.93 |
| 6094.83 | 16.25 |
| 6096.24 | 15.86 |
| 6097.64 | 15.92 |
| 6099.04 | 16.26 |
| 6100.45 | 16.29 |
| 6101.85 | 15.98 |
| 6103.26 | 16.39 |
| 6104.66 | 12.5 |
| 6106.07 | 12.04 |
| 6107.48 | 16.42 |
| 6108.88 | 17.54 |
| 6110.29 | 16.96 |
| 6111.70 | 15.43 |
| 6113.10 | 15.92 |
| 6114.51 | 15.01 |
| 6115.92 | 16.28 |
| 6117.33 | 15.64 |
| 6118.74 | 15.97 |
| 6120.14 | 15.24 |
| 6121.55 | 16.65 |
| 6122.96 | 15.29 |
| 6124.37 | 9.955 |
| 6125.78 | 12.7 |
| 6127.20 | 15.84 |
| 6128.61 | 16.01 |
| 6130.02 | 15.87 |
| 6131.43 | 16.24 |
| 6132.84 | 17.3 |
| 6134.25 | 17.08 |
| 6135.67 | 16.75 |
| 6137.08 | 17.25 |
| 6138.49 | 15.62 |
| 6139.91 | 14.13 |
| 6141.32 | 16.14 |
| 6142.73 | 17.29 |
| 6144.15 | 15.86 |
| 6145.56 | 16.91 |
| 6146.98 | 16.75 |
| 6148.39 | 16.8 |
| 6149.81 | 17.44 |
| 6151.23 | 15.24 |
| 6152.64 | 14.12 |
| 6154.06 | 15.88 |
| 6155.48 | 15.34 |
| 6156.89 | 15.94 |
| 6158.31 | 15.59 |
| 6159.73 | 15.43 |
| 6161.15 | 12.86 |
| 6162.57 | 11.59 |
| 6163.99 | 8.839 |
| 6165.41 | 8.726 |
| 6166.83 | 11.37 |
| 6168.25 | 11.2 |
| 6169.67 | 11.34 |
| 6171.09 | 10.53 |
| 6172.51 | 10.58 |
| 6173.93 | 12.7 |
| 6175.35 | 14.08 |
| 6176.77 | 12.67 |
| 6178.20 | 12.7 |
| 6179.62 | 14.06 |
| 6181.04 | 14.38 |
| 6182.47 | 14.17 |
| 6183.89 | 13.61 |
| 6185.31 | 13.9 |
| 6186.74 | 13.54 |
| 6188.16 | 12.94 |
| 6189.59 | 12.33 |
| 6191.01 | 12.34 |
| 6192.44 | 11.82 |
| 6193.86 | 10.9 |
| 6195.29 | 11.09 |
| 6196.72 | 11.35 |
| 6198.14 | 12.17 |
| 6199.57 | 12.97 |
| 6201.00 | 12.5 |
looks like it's 195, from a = 15.61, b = 12.5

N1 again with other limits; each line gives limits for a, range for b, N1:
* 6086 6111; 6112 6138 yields 245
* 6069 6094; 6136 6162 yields 246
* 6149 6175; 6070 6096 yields 204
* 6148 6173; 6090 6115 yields 207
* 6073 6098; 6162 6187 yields 191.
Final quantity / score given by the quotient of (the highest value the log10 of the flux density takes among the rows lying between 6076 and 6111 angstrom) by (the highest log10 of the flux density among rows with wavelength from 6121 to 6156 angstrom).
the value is 1.00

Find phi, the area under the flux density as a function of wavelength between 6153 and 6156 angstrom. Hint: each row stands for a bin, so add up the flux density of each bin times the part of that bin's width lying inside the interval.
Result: 46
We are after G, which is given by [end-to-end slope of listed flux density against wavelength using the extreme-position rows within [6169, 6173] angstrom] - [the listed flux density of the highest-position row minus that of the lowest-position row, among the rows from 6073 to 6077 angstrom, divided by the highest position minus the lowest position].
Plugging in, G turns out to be -0.08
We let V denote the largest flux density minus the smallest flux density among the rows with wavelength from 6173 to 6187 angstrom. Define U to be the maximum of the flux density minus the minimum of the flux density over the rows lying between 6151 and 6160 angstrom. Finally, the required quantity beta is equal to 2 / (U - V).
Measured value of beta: 18.2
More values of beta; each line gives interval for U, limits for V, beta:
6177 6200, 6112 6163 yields -0.5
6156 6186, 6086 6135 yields -5.4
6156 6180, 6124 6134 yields -15.3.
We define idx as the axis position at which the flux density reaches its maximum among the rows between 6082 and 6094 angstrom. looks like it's 6086.42 angstrom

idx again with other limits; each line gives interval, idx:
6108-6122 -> 6108.88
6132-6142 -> 6132.84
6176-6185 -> 6181.04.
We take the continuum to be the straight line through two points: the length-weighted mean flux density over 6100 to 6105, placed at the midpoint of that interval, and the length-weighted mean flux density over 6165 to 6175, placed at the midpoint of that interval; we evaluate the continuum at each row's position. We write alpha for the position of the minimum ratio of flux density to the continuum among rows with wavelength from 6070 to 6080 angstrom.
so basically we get 6075.22 angstrom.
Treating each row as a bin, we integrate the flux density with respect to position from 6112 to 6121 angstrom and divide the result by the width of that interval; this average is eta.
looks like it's 15.7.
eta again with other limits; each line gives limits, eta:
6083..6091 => 15.6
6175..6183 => 13.6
